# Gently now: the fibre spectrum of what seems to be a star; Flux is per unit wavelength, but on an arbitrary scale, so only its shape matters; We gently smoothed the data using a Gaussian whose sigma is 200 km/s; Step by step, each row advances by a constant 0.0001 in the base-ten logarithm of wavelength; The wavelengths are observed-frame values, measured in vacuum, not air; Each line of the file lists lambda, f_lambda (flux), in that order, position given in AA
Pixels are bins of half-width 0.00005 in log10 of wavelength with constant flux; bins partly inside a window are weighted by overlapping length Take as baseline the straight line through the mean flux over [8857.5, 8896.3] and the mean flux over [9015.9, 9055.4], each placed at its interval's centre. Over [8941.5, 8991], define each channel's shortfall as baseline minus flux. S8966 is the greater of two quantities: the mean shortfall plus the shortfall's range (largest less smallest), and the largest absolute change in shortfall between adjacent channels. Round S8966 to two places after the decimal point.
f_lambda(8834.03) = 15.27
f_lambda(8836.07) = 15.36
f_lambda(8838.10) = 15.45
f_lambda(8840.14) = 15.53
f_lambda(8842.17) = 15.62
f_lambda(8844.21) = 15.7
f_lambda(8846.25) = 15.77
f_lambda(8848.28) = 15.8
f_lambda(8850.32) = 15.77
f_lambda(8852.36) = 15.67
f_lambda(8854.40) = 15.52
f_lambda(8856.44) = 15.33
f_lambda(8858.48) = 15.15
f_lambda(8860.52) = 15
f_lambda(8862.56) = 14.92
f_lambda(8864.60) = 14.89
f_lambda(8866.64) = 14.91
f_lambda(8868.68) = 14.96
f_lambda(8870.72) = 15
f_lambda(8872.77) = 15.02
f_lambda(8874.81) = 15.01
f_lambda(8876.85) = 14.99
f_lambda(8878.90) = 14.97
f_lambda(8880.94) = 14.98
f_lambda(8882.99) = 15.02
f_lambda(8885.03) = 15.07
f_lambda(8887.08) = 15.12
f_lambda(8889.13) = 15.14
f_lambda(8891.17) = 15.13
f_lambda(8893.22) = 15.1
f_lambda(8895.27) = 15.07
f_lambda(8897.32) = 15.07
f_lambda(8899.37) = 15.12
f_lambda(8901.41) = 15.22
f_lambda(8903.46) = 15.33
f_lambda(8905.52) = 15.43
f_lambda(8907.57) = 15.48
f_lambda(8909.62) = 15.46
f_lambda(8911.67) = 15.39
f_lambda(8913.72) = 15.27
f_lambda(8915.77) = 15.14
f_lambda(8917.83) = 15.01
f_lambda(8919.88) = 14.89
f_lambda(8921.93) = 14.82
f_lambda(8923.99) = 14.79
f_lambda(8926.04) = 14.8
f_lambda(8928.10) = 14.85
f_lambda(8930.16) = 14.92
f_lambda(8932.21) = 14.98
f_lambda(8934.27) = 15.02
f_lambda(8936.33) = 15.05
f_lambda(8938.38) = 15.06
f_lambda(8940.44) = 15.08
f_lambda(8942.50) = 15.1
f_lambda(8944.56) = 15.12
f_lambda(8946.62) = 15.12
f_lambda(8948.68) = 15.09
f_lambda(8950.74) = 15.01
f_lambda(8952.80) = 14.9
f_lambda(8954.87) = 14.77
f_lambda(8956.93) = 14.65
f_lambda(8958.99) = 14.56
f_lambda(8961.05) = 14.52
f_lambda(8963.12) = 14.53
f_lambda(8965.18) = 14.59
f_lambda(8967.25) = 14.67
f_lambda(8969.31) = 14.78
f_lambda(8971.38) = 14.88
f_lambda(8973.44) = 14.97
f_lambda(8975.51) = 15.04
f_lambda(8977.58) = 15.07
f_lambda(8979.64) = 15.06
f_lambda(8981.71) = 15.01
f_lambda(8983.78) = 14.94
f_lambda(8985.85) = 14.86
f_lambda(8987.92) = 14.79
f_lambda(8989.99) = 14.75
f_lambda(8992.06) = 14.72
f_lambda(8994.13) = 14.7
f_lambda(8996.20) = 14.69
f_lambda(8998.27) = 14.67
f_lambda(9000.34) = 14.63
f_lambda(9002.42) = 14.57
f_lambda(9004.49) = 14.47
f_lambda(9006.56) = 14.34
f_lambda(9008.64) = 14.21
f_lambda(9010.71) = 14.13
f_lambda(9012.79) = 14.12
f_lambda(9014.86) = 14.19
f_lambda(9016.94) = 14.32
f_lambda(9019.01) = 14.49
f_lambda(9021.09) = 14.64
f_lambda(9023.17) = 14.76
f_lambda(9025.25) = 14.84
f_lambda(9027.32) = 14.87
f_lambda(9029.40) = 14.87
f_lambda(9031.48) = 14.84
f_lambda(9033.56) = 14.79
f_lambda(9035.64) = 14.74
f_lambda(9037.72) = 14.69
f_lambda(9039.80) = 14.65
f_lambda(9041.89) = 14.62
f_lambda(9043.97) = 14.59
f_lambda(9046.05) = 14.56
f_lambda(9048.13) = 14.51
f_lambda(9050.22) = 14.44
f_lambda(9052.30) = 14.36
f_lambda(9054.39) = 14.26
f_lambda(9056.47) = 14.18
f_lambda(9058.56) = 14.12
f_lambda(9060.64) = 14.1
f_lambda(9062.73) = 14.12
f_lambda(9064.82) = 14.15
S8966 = 0.52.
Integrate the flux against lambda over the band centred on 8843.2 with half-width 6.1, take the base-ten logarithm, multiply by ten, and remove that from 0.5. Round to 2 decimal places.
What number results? -22.31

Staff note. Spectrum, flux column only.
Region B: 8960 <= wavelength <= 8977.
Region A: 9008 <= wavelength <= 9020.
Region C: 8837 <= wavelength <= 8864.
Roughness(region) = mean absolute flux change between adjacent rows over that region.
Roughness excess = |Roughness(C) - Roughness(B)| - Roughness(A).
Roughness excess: -0.064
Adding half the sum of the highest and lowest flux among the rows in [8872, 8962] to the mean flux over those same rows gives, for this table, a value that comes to 30.0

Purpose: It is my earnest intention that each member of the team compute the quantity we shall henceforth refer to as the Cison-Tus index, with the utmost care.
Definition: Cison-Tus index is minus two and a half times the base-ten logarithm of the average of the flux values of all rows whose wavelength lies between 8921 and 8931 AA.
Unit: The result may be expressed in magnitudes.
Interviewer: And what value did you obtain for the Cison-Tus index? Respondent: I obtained -2.93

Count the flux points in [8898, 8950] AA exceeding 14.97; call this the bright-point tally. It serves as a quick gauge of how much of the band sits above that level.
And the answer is 19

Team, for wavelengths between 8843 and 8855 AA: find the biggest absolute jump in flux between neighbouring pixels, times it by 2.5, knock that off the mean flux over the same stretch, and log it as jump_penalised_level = 15.3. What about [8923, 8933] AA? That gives 14.7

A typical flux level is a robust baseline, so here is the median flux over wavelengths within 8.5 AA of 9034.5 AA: 14.8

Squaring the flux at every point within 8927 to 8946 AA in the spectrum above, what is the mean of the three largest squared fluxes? 228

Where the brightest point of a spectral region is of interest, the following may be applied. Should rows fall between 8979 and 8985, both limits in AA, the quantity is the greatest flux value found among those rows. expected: 15.06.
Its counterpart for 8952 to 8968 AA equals 14.9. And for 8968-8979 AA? 15.07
